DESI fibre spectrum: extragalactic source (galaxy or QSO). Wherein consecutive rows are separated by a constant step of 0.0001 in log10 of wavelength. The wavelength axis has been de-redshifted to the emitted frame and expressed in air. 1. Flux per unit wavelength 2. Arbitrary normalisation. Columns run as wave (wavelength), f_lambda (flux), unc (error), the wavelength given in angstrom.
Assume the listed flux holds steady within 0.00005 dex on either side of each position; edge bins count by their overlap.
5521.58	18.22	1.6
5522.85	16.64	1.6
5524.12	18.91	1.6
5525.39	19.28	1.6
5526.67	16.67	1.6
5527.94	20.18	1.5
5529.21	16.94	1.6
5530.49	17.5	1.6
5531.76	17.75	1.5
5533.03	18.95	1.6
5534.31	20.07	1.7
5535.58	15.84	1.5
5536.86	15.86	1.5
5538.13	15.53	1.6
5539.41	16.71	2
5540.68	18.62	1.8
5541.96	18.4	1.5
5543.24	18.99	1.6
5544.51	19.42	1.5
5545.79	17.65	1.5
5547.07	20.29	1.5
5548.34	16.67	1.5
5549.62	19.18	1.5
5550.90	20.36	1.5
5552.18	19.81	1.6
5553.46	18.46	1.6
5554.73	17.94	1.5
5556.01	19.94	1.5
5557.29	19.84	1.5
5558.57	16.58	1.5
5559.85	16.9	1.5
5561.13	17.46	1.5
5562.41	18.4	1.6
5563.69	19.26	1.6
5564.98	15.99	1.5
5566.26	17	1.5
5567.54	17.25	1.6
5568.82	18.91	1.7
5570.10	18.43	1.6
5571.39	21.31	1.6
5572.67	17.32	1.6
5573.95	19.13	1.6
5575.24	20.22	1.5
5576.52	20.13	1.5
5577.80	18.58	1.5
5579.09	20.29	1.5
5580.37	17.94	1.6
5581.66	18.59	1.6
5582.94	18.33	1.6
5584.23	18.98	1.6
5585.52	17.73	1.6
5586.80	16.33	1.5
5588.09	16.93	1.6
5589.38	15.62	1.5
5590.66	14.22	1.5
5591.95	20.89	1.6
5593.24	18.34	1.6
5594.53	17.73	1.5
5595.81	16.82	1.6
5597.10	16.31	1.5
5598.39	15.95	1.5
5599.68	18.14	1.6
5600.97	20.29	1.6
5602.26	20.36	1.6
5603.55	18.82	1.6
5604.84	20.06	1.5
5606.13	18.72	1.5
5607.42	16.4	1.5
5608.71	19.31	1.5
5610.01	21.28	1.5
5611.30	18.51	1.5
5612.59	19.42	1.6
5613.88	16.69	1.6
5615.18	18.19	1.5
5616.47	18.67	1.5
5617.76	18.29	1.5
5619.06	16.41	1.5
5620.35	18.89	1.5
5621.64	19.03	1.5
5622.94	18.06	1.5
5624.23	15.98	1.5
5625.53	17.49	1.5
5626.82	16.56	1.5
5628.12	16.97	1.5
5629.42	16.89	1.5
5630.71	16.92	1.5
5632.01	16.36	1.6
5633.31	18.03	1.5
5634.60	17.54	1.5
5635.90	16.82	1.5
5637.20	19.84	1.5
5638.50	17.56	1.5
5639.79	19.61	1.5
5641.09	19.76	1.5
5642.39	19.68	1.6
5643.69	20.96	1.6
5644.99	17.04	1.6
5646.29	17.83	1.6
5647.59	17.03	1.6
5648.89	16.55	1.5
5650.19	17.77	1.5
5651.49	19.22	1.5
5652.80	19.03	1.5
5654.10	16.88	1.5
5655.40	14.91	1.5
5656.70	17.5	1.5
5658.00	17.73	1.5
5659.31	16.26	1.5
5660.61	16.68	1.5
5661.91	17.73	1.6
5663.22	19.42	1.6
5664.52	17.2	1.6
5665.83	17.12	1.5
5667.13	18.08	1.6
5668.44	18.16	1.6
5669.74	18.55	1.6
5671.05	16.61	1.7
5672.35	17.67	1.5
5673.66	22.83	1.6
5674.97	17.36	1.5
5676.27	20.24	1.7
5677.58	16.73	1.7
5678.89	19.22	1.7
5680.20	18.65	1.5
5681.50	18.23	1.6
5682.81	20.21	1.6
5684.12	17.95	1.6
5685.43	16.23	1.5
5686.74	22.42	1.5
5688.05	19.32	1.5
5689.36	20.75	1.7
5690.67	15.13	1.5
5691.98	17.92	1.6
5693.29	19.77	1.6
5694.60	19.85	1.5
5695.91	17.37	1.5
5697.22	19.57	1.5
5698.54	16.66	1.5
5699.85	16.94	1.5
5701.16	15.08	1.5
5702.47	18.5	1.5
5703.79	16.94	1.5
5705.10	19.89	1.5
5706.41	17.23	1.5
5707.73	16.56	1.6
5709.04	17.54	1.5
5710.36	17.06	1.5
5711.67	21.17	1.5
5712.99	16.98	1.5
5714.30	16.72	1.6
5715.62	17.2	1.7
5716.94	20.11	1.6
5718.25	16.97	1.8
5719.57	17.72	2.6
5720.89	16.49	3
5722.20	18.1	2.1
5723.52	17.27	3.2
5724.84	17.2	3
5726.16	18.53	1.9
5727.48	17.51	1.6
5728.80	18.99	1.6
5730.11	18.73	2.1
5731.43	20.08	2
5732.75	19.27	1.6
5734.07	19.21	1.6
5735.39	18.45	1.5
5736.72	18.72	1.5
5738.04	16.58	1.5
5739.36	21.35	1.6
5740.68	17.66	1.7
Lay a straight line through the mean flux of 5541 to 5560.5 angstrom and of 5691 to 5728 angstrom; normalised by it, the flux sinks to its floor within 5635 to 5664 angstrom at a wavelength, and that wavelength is 5655.40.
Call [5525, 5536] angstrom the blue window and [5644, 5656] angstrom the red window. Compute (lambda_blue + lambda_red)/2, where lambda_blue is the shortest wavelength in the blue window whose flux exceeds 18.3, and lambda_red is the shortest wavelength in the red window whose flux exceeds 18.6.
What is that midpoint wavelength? 5588.4 angstrom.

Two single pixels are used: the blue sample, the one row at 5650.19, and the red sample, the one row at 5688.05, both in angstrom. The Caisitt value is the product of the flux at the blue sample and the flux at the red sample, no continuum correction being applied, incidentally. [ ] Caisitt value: 343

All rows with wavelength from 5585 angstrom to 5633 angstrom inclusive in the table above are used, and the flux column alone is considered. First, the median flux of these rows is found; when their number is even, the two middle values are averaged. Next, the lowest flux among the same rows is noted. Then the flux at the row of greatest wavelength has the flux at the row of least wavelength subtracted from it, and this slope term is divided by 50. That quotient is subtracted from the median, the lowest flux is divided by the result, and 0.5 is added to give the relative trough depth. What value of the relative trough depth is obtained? 1.301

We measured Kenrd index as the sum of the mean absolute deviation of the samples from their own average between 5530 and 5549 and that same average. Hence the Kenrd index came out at 19.2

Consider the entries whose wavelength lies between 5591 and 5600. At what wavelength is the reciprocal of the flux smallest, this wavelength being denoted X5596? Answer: 5591.95 angstrom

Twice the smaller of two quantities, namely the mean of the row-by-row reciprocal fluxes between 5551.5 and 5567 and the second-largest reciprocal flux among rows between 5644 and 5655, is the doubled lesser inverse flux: 0.1109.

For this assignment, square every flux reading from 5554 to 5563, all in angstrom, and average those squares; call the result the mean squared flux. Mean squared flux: 331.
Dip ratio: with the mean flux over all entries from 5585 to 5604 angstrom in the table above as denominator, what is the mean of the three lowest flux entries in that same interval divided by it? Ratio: 0.866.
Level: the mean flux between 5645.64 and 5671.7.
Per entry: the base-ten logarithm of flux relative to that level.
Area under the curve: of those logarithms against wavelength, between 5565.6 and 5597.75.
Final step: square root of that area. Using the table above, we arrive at 0.65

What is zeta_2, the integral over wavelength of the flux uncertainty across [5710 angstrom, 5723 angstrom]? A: 24.9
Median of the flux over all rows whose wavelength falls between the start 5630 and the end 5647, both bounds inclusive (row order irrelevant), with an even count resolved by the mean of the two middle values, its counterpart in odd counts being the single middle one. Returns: 17.8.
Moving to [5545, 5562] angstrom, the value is 18.5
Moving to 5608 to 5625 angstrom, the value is 18.5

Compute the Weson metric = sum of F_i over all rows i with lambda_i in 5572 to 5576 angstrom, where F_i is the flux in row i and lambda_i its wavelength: 57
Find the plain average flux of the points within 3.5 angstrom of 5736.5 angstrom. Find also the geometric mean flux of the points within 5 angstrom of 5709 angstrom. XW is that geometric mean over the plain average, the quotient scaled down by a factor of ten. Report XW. 0.0954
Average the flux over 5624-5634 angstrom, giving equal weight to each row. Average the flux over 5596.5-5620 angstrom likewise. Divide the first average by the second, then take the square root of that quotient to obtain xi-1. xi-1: 0.96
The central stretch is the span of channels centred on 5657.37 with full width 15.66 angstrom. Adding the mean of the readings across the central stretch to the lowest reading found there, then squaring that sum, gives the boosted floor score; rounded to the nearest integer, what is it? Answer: 1052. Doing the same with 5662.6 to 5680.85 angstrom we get 1227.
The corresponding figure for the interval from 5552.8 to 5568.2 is 1150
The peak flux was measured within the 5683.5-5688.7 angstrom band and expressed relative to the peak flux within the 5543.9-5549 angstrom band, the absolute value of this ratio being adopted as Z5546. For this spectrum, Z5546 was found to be 1.10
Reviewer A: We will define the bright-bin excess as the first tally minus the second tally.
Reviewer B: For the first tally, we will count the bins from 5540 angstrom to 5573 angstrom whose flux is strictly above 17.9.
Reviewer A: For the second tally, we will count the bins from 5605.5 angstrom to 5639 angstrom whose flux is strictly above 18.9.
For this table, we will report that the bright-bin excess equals 12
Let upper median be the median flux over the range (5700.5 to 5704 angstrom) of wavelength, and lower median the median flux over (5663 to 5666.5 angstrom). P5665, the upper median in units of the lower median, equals 0.98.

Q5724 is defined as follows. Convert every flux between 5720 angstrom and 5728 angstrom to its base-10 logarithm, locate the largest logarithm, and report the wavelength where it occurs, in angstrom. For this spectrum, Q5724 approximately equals 5726.16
